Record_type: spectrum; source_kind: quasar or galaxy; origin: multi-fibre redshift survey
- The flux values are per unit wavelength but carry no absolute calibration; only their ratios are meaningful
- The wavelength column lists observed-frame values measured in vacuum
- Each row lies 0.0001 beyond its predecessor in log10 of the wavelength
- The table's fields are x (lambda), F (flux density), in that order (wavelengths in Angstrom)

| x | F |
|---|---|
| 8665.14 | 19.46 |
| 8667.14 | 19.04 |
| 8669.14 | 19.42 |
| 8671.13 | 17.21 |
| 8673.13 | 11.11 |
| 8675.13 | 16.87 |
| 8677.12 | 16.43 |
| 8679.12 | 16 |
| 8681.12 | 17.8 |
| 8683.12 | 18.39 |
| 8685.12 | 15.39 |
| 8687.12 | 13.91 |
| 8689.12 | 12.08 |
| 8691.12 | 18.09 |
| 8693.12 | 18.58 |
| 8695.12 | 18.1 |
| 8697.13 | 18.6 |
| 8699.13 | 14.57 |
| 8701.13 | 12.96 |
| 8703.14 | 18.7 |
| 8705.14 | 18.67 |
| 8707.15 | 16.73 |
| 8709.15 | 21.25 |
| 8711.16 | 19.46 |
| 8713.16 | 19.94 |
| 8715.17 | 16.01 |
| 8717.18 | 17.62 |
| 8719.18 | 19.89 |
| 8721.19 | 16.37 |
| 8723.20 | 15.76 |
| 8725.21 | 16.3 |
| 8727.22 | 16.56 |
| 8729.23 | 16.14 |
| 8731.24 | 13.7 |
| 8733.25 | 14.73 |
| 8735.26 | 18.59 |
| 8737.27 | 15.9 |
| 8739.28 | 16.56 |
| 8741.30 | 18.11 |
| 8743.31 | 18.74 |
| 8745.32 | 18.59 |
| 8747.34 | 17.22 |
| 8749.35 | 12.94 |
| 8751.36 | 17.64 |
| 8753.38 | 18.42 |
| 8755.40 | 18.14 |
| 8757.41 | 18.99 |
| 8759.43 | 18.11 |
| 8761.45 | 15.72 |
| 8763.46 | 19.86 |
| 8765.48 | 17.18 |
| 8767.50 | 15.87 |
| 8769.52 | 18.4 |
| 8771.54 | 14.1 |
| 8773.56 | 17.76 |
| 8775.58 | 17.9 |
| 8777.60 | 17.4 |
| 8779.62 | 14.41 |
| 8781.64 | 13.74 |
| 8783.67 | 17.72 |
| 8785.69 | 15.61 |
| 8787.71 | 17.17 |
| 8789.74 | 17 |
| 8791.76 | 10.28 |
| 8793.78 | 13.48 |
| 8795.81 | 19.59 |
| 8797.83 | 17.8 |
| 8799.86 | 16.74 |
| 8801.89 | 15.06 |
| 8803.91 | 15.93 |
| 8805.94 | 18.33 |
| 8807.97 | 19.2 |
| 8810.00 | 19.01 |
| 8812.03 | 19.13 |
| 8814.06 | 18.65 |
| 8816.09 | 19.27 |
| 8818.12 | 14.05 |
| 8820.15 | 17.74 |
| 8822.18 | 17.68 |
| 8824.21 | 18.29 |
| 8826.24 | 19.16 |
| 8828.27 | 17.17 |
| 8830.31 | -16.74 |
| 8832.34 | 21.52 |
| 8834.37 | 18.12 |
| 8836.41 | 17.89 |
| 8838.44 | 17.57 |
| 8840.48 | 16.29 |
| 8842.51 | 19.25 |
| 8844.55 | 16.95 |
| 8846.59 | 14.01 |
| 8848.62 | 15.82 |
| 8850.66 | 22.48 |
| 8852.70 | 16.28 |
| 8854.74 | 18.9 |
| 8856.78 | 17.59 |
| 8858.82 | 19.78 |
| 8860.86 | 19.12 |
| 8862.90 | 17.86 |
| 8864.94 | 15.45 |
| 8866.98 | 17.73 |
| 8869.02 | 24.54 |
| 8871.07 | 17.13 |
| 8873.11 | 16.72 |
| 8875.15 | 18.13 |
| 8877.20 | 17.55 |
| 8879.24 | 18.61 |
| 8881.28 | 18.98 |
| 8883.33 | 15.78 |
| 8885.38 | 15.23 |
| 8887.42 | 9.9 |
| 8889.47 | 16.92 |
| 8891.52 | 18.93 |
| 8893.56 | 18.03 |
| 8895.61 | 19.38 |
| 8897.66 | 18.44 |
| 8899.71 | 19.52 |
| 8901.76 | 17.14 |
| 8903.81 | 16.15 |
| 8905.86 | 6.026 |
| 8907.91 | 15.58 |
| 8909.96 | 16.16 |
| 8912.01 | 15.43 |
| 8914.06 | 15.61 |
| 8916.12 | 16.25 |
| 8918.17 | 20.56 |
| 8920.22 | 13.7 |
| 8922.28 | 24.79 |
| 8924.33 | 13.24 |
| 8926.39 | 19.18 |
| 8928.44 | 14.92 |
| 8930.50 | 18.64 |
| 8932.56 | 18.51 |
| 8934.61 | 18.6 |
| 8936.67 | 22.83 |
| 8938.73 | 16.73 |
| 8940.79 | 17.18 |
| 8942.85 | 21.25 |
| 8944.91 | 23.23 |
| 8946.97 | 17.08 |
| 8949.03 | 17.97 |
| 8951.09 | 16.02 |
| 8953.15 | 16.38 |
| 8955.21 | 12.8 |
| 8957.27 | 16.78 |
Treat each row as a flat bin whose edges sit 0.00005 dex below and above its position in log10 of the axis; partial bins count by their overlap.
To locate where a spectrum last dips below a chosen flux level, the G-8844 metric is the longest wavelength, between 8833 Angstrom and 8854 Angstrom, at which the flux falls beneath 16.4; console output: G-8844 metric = 8852.70 Angstrom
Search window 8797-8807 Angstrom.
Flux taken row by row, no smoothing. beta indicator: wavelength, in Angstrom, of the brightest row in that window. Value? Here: 8805.94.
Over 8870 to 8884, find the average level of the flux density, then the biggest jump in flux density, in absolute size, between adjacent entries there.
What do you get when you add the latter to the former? 20.8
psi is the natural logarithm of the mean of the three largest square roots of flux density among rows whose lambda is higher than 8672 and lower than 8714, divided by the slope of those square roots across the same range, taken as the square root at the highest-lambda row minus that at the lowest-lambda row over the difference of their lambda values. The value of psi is 5.1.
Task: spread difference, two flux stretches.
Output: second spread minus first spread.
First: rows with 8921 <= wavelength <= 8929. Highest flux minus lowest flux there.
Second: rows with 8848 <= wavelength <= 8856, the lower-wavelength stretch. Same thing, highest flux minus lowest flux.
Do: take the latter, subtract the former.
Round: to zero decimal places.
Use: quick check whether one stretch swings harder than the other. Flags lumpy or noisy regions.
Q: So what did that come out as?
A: -5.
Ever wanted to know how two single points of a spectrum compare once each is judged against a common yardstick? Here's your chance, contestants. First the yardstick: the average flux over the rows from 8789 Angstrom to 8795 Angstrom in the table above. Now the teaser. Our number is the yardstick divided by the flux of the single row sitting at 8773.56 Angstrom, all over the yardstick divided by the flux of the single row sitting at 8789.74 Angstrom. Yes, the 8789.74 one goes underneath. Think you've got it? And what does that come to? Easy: 0.96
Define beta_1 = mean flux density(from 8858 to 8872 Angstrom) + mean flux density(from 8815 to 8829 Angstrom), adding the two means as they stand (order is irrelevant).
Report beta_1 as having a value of 36.4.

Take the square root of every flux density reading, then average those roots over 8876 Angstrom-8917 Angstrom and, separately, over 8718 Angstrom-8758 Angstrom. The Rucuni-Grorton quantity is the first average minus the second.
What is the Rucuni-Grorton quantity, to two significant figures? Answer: -0.10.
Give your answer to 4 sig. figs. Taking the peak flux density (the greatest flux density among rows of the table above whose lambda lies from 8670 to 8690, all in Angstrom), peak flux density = 18.39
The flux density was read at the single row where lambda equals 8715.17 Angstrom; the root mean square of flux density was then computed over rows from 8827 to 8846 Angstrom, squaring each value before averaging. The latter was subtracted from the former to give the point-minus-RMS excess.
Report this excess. -2.0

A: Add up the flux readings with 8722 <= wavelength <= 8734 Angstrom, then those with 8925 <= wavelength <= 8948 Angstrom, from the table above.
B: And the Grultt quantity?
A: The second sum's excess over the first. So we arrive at 115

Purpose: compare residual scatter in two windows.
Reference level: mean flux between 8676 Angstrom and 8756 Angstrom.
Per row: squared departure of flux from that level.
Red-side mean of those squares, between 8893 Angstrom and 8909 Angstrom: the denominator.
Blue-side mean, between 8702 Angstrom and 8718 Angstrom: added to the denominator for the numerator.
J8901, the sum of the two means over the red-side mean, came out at 1.3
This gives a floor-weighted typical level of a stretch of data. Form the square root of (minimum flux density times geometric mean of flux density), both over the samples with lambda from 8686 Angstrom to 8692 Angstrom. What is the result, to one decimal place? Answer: 13.2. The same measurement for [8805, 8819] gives 16.0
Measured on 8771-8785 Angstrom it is 14.8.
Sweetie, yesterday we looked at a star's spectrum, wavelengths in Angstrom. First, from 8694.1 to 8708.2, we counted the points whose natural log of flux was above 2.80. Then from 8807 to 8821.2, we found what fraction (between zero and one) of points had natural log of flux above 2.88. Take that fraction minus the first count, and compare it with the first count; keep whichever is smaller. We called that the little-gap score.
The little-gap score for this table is -4.3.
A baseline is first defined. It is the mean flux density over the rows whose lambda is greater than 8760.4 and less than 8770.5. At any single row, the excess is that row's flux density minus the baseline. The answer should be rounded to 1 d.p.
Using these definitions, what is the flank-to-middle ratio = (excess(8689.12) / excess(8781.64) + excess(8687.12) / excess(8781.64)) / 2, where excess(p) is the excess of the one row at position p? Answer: 1.2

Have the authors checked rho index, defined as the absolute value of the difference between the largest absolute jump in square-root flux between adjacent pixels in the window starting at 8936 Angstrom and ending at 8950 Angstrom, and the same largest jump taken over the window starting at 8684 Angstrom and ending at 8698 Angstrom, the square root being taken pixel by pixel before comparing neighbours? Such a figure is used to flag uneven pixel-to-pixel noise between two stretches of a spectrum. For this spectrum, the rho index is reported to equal 0.09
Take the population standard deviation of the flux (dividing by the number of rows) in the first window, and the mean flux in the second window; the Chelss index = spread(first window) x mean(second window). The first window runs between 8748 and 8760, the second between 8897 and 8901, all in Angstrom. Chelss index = 38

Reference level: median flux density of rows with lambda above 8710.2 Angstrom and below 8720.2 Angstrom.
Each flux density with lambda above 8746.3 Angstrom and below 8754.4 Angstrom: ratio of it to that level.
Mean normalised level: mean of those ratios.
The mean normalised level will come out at 0.85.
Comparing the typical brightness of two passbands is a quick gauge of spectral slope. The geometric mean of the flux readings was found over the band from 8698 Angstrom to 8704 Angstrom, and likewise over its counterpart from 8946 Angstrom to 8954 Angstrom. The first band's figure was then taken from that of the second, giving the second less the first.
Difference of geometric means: 1.6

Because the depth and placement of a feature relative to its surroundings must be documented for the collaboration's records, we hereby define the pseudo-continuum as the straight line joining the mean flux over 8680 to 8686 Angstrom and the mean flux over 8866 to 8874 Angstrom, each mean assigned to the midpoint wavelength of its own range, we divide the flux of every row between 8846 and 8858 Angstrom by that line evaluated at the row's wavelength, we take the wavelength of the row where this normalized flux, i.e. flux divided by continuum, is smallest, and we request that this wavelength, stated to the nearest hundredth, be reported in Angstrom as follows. 8846.59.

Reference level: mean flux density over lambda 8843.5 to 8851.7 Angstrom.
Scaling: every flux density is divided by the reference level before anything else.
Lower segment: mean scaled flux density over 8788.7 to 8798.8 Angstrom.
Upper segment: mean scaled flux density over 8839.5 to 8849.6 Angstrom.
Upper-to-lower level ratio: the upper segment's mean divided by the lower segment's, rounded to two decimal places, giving 1.05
